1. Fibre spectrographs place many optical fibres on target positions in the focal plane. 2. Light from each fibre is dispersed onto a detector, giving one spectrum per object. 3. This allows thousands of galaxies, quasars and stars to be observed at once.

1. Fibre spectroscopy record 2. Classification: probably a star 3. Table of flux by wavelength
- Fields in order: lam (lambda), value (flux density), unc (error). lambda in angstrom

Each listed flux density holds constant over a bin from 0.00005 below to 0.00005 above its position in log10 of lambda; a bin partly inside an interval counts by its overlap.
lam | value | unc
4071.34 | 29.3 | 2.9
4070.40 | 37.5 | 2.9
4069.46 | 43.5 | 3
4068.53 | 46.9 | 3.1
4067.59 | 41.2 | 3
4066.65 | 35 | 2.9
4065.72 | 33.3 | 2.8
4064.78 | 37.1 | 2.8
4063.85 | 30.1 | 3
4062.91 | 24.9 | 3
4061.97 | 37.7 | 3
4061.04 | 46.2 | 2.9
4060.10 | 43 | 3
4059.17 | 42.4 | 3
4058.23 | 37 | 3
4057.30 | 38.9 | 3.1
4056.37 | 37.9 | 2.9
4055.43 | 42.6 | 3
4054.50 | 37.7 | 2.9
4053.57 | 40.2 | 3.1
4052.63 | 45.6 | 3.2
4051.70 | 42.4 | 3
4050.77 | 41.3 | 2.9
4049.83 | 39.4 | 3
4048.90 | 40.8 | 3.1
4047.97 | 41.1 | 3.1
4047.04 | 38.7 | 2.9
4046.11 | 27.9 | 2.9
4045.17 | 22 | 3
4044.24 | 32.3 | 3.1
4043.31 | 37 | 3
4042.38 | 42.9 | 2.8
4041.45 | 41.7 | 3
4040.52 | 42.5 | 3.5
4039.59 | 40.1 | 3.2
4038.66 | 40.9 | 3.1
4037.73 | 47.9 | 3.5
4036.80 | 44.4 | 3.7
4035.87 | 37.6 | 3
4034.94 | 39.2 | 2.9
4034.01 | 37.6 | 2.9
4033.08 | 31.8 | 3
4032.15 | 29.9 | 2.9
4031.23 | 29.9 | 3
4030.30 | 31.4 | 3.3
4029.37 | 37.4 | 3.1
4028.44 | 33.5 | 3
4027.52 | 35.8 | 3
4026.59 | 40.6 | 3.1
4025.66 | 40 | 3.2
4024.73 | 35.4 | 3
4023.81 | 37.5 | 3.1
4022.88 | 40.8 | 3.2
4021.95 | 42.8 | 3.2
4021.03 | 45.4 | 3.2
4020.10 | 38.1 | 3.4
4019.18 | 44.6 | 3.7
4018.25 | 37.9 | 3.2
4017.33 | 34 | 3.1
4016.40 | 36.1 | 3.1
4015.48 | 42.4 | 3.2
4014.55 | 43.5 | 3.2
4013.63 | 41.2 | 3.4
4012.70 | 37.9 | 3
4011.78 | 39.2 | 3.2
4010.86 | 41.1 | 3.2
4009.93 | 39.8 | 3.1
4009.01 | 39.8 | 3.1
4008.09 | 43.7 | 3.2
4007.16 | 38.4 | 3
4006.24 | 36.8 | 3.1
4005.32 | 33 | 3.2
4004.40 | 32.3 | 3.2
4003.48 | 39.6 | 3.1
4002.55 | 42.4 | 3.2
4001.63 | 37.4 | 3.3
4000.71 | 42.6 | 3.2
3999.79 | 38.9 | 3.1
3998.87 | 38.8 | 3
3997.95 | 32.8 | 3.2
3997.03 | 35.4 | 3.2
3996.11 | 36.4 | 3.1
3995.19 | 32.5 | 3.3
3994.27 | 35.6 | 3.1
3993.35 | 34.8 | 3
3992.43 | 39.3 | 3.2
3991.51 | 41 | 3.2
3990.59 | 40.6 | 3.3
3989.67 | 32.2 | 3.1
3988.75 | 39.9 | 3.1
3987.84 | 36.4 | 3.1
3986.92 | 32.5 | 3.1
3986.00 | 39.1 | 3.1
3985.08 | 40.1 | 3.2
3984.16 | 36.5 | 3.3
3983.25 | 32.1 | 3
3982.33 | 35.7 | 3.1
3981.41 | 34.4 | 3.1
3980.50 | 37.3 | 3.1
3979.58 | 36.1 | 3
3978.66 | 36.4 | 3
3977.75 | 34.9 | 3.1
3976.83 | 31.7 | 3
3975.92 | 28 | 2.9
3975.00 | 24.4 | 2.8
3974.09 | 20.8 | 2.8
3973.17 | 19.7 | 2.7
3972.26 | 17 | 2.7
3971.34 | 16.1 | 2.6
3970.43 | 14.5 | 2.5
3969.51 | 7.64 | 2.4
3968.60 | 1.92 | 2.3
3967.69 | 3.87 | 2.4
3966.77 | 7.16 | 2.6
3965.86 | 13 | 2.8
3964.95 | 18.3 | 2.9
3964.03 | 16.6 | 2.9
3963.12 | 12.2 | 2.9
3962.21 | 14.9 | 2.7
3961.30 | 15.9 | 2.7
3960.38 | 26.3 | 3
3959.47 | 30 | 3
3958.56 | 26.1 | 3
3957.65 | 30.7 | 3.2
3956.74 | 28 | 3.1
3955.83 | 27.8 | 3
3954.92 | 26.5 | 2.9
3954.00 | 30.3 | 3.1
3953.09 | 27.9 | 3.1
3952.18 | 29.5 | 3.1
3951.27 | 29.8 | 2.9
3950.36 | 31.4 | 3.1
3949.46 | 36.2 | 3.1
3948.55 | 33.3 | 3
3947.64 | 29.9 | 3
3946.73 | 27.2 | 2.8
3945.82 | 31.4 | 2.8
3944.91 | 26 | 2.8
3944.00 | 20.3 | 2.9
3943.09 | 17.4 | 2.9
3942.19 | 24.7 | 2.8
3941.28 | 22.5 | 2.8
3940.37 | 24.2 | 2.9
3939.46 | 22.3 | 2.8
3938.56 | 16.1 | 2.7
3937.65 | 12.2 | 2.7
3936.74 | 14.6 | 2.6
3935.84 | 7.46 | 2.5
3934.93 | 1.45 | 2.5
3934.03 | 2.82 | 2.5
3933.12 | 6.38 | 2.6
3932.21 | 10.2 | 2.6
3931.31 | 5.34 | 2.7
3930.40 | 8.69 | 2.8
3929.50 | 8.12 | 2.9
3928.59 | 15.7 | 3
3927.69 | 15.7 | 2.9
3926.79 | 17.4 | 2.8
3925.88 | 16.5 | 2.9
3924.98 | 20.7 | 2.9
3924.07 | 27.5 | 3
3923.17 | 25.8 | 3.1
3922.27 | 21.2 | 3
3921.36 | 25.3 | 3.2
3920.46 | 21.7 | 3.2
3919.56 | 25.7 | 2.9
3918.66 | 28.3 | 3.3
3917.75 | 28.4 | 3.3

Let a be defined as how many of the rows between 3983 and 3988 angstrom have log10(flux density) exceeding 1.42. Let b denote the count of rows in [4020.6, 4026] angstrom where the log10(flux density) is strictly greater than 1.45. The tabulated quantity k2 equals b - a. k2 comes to 0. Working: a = 6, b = 6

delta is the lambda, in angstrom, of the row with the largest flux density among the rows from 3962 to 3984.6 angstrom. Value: 3980.50 angstrom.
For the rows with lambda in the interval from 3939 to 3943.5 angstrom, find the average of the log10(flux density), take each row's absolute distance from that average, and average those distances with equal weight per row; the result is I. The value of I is 0.041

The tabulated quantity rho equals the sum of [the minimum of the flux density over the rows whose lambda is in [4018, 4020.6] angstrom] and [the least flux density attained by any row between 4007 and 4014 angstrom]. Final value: 76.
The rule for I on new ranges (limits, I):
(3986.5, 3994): 0.037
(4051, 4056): 0.023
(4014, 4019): 0.037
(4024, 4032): 0.037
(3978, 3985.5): 0.018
